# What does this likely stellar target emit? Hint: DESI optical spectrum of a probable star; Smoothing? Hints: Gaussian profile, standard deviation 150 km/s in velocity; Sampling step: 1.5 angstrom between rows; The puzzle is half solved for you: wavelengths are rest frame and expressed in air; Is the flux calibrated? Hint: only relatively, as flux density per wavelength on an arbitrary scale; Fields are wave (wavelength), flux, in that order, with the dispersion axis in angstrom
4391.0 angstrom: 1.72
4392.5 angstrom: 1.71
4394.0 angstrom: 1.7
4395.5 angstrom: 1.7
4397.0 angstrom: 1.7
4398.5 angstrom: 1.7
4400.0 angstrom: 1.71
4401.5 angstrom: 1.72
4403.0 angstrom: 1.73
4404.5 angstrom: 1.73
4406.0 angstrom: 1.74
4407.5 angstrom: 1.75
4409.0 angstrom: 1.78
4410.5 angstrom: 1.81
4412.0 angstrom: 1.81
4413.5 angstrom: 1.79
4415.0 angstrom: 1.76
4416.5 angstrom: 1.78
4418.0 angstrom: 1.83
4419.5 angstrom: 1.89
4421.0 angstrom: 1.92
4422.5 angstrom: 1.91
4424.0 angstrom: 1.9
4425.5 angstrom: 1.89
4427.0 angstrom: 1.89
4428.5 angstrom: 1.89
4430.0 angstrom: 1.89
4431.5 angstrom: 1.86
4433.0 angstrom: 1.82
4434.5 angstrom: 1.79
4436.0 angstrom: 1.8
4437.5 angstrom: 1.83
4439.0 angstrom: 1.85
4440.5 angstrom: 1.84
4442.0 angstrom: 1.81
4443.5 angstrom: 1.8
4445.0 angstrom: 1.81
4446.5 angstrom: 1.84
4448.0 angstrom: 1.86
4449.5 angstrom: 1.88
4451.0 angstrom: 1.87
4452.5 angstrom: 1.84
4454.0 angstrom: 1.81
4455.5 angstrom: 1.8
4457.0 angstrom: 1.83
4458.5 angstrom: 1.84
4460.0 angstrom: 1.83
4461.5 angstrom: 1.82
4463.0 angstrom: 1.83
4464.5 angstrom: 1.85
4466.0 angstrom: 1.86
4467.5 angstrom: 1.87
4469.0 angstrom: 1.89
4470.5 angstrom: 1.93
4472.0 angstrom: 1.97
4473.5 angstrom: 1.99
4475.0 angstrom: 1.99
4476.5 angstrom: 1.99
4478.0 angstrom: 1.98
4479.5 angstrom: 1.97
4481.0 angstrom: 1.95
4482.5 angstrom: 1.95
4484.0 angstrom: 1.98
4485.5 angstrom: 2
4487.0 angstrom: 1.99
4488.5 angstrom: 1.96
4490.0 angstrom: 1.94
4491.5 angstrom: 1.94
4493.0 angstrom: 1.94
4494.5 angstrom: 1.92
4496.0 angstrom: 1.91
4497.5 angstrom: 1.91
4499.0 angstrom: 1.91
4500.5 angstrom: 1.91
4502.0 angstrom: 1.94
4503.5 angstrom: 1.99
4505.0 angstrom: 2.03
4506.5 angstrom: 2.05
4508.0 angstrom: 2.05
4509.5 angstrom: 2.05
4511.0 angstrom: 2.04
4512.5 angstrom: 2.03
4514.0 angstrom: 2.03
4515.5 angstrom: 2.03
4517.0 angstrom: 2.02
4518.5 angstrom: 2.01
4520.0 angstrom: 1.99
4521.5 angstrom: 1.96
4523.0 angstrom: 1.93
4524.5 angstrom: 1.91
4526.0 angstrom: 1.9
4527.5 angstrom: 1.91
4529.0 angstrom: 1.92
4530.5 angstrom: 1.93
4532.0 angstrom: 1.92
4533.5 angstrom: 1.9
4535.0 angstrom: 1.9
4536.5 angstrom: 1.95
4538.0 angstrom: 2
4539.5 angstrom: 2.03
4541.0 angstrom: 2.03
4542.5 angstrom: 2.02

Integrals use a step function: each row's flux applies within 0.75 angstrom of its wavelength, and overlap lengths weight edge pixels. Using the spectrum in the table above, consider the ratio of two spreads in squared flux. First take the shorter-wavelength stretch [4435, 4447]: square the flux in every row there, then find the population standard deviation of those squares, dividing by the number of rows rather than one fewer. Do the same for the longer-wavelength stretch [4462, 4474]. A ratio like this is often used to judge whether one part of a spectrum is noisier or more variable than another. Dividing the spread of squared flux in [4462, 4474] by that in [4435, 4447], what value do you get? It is 3.1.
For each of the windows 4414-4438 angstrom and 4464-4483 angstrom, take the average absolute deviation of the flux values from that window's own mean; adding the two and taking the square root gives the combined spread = 0.30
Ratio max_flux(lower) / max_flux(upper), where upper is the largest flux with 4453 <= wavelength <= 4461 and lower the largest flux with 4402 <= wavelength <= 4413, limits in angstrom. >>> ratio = 0.98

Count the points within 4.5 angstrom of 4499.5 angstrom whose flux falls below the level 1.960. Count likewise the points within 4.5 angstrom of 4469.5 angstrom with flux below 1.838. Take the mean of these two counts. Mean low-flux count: 2.5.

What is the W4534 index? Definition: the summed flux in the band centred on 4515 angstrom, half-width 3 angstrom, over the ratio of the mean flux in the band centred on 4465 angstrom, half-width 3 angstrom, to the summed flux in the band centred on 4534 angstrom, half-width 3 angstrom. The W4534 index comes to 33.6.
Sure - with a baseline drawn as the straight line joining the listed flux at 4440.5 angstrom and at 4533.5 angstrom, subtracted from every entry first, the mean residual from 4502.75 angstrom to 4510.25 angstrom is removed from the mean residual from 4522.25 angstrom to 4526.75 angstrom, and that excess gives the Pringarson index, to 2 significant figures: -0.13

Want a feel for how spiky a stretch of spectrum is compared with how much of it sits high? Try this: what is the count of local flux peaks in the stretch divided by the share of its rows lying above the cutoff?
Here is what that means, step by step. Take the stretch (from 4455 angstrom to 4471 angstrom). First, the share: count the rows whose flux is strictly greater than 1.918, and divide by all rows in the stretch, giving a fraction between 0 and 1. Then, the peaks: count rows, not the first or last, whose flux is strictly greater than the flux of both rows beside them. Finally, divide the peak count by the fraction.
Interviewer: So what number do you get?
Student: 11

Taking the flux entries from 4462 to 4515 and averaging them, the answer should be 1.96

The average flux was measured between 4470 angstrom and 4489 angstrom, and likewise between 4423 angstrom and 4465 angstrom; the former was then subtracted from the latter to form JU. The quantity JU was -0.13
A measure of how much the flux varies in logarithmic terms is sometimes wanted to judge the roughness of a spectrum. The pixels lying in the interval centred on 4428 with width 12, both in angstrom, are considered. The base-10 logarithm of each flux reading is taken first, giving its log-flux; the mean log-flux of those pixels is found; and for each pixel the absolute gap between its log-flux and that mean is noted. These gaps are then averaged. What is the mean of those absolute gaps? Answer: 0.0048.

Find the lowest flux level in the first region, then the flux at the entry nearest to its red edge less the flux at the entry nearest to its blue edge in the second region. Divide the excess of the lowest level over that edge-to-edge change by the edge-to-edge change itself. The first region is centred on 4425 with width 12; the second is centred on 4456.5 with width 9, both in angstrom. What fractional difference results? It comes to -190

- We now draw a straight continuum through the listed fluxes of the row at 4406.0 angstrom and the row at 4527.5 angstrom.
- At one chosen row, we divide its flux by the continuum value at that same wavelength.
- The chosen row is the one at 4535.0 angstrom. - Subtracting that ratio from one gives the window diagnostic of 0.01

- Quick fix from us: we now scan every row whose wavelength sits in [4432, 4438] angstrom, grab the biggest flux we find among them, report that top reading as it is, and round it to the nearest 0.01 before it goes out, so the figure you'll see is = 1.83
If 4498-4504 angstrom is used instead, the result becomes 1.99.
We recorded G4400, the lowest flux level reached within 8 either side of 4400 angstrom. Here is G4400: 1.7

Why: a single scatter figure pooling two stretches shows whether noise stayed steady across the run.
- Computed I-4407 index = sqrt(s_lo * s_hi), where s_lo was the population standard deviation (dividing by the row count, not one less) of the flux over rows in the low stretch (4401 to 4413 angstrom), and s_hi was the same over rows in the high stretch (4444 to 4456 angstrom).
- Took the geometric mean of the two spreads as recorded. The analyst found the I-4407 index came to 0.031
